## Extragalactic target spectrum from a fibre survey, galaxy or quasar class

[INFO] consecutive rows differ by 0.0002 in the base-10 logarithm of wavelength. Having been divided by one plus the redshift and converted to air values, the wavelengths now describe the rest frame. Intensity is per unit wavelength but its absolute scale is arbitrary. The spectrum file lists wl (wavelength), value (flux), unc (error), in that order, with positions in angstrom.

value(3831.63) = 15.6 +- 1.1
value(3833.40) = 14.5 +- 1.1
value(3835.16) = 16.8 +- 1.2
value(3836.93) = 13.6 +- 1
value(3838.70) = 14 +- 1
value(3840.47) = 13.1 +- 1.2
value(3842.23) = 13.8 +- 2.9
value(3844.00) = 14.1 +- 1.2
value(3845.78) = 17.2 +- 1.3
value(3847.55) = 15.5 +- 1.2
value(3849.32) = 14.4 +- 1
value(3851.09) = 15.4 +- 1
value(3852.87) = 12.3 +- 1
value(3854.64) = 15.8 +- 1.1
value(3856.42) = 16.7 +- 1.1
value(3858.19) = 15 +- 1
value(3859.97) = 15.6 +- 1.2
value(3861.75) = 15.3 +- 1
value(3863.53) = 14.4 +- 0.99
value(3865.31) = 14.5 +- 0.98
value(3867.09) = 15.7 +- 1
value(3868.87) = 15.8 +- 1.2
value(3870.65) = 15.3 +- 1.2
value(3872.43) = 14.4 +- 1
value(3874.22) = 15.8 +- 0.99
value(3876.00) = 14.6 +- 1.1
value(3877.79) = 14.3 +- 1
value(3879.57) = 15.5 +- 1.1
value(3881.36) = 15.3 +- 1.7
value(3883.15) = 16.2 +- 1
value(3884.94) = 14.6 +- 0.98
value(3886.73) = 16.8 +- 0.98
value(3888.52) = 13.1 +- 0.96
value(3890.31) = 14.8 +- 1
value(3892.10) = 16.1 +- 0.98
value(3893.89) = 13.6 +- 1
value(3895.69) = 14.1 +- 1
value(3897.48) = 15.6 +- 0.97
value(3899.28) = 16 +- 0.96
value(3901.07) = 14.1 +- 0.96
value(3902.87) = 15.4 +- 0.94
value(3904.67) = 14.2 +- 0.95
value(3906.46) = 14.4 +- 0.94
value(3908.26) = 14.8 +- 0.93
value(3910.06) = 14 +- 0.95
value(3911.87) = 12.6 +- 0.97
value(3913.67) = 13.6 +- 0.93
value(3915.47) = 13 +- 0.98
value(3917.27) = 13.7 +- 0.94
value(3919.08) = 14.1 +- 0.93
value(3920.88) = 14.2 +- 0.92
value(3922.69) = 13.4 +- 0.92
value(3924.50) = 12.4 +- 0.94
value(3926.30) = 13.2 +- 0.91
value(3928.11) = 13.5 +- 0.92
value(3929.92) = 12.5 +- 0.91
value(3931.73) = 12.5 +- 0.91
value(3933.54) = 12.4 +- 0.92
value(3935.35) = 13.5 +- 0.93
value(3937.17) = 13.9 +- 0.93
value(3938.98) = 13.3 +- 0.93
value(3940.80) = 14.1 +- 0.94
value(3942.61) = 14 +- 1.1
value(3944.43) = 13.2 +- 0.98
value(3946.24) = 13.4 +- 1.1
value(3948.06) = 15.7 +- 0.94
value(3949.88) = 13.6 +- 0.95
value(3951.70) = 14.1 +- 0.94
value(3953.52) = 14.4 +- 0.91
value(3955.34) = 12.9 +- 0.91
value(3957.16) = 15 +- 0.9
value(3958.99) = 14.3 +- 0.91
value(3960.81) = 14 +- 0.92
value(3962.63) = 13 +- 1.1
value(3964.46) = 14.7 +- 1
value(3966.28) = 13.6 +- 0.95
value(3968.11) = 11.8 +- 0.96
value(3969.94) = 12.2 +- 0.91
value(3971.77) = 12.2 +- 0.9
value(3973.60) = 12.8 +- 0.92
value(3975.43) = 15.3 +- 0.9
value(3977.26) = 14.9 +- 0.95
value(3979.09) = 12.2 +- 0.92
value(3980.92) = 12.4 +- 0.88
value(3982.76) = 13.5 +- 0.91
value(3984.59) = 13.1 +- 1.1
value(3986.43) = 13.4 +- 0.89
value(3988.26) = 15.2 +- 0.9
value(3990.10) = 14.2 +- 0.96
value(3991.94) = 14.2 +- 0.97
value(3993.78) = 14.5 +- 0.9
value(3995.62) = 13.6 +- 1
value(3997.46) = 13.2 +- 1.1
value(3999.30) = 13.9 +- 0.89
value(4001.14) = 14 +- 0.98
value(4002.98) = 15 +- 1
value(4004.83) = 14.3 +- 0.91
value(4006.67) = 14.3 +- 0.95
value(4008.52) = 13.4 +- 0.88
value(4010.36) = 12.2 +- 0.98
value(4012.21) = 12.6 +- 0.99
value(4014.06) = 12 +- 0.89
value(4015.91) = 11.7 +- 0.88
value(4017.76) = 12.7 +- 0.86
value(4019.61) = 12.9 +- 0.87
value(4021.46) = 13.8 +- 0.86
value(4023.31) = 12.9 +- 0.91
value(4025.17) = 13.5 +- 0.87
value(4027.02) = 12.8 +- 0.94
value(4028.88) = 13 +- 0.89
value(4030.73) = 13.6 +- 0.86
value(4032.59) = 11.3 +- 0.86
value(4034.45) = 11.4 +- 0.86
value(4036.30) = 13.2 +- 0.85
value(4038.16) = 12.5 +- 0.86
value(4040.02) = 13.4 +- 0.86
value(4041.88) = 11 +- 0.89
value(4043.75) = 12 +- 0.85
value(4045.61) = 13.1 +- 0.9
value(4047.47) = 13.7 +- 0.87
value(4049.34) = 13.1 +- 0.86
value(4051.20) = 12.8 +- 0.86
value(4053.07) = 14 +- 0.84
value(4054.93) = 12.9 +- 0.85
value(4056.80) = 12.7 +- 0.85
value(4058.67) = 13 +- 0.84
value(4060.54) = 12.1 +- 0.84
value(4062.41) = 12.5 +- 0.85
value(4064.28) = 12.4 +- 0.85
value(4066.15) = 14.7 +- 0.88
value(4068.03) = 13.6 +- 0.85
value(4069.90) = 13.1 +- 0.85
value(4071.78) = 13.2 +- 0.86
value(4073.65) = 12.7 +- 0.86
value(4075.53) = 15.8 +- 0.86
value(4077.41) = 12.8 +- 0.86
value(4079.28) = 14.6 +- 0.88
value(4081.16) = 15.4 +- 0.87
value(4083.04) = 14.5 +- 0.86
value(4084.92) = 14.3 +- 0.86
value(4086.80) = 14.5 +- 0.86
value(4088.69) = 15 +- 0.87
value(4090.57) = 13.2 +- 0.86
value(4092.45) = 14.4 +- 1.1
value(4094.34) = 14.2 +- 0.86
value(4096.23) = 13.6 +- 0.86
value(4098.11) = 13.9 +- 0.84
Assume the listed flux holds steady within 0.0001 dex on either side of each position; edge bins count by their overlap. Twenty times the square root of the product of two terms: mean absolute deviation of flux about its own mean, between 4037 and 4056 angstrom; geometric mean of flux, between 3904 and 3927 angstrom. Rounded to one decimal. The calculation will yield 58.2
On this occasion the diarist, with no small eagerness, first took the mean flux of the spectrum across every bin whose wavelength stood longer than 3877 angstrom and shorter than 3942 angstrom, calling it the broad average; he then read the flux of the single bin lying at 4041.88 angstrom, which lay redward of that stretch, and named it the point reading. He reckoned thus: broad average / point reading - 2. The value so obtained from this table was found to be -0.72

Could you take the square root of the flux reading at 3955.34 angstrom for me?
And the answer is 3.59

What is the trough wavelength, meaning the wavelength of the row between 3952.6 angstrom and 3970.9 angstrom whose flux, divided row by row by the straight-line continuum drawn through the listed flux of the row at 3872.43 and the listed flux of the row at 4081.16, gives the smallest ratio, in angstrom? 3968.11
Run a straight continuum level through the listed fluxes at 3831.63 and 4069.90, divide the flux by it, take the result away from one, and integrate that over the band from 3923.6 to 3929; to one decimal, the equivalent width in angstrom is 0.6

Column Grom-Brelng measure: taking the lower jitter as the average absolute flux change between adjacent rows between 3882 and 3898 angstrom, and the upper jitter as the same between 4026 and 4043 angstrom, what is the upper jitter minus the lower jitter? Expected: -0.75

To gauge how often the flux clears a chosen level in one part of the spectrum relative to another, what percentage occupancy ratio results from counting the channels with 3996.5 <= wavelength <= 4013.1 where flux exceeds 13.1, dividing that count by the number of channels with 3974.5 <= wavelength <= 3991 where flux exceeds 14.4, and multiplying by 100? 233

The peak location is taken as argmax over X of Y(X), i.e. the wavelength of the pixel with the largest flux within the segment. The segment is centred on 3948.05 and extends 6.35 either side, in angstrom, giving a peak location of 3948.06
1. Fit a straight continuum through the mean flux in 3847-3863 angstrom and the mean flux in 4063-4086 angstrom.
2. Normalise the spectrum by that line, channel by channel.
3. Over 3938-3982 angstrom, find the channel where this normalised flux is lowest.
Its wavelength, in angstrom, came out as 3968.11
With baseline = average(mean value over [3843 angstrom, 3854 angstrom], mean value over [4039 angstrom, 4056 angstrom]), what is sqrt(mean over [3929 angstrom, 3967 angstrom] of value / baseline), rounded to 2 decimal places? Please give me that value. 1.00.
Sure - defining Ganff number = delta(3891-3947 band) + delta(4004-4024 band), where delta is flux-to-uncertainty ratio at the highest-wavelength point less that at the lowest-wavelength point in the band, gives -6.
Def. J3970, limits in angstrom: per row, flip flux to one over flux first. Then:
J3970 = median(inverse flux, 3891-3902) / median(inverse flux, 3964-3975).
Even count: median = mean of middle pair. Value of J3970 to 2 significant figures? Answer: 0.84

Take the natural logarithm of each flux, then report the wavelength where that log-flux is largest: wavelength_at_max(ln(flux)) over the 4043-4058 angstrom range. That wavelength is 4053.07 angstrom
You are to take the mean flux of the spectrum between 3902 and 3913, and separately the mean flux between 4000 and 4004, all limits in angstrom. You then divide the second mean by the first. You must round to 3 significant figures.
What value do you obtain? 1.02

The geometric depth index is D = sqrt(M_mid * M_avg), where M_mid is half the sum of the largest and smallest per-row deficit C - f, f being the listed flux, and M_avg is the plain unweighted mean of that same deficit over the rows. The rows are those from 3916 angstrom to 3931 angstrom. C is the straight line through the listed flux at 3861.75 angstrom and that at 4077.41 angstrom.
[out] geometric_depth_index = 1.3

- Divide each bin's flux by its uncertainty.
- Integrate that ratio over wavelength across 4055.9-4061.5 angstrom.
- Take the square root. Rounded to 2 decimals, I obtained 9.15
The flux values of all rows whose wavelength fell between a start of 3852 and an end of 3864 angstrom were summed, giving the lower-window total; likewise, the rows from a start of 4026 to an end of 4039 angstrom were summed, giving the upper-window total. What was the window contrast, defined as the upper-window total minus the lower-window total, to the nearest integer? -17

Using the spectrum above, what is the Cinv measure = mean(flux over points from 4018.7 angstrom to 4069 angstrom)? 12.9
